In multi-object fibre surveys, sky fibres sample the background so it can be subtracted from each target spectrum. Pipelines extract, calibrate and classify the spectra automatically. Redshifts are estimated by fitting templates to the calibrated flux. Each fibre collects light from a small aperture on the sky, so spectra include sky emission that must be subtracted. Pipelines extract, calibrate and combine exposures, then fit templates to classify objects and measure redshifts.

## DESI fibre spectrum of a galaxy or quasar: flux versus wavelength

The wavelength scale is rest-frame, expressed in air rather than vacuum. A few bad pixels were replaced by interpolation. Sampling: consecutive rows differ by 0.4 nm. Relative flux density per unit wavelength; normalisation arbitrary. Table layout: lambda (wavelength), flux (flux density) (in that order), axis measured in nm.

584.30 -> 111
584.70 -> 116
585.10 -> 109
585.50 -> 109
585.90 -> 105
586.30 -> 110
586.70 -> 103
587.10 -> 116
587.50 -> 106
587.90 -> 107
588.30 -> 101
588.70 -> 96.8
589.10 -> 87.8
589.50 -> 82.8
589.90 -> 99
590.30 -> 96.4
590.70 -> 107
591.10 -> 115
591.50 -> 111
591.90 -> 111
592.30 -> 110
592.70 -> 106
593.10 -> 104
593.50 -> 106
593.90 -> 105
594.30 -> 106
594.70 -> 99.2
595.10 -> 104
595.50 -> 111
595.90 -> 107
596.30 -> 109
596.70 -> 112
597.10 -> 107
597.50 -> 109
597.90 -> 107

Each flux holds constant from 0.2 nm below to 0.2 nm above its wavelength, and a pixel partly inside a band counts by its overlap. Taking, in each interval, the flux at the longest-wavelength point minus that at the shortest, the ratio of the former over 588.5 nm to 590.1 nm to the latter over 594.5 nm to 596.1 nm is 0.3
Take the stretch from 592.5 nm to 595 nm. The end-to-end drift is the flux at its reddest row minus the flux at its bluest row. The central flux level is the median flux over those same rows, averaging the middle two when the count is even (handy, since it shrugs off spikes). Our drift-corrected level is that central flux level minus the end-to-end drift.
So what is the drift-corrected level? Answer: 112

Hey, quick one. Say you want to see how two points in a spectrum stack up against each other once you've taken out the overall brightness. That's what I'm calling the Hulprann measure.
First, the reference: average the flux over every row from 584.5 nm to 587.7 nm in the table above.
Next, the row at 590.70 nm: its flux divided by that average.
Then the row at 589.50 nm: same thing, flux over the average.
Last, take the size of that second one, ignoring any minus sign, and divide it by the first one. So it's 0.77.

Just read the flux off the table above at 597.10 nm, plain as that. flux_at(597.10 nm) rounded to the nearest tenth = 107.0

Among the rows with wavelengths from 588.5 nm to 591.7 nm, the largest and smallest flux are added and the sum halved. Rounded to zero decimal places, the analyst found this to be 99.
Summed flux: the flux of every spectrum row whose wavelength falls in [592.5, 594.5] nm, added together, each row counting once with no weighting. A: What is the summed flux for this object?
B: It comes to 527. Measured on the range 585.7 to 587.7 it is 540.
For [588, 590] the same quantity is 467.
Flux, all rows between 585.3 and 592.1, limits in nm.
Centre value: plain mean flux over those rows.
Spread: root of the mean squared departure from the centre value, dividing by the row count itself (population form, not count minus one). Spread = 8.8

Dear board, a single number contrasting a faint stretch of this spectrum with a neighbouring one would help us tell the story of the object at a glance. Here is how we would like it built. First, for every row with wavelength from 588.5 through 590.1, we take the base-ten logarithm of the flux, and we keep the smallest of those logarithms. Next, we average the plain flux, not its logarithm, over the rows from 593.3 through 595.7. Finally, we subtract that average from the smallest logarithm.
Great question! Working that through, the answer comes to -103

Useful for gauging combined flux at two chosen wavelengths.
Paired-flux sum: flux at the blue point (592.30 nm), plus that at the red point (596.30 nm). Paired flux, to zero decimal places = 219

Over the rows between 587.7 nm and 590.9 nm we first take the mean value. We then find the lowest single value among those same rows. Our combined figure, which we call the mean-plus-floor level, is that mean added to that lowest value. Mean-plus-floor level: 180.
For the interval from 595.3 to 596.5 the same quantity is 216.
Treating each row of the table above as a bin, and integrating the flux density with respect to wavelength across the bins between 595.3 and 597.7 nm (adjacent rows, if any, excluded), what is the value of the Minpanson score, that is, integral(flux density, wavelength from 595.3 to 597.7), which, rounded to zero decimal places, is 262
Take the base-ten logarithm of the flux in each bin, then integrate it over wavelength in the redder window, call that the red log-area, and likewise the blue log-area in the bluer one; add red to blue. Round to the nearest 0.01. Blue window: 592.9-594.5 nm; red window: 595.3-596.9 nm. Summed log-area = 6.50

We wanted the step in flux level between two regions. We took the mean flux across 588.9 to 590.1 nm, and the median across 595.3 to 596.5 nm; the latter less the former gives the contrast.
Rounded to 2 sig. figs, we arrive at 19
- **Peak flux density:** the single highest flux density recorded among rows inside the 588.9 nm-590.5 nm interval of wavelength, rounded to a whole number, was 99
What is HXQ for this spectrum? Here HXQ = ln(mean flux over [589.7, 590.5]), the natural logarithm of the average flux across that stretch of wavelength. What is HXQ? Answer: 4.58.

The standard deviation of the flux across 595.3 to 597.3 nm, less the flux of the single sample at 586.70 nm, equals -101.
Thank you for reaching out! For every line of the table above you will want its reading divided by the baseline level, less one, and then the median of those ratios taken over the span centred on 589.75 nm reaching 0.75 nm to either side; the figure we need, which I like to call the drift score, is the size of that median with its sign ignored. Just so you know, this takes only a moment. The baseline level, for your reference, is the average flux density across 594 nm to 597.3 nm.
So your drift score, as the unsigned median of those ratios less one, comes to 0.138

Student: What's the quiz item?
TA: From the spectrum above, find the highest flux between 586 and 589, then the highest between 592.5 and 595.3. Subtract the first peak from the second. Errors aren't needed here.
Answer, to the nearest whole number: -10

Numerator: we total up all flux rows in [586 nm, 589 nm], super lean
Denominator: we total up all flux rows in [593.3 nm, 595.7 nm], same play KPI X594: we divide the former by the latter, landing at 1.2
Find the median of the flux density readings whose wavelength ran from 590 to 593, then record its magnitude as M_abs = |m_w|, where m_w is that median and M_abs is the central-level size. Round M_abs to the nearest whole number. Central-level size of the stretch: 110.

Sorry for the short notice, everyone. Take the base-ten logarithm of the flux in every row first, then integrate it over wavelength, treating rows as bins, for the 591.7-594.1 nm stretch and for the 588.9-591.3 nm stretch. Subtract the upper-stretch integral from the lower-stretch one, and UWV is -0.098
